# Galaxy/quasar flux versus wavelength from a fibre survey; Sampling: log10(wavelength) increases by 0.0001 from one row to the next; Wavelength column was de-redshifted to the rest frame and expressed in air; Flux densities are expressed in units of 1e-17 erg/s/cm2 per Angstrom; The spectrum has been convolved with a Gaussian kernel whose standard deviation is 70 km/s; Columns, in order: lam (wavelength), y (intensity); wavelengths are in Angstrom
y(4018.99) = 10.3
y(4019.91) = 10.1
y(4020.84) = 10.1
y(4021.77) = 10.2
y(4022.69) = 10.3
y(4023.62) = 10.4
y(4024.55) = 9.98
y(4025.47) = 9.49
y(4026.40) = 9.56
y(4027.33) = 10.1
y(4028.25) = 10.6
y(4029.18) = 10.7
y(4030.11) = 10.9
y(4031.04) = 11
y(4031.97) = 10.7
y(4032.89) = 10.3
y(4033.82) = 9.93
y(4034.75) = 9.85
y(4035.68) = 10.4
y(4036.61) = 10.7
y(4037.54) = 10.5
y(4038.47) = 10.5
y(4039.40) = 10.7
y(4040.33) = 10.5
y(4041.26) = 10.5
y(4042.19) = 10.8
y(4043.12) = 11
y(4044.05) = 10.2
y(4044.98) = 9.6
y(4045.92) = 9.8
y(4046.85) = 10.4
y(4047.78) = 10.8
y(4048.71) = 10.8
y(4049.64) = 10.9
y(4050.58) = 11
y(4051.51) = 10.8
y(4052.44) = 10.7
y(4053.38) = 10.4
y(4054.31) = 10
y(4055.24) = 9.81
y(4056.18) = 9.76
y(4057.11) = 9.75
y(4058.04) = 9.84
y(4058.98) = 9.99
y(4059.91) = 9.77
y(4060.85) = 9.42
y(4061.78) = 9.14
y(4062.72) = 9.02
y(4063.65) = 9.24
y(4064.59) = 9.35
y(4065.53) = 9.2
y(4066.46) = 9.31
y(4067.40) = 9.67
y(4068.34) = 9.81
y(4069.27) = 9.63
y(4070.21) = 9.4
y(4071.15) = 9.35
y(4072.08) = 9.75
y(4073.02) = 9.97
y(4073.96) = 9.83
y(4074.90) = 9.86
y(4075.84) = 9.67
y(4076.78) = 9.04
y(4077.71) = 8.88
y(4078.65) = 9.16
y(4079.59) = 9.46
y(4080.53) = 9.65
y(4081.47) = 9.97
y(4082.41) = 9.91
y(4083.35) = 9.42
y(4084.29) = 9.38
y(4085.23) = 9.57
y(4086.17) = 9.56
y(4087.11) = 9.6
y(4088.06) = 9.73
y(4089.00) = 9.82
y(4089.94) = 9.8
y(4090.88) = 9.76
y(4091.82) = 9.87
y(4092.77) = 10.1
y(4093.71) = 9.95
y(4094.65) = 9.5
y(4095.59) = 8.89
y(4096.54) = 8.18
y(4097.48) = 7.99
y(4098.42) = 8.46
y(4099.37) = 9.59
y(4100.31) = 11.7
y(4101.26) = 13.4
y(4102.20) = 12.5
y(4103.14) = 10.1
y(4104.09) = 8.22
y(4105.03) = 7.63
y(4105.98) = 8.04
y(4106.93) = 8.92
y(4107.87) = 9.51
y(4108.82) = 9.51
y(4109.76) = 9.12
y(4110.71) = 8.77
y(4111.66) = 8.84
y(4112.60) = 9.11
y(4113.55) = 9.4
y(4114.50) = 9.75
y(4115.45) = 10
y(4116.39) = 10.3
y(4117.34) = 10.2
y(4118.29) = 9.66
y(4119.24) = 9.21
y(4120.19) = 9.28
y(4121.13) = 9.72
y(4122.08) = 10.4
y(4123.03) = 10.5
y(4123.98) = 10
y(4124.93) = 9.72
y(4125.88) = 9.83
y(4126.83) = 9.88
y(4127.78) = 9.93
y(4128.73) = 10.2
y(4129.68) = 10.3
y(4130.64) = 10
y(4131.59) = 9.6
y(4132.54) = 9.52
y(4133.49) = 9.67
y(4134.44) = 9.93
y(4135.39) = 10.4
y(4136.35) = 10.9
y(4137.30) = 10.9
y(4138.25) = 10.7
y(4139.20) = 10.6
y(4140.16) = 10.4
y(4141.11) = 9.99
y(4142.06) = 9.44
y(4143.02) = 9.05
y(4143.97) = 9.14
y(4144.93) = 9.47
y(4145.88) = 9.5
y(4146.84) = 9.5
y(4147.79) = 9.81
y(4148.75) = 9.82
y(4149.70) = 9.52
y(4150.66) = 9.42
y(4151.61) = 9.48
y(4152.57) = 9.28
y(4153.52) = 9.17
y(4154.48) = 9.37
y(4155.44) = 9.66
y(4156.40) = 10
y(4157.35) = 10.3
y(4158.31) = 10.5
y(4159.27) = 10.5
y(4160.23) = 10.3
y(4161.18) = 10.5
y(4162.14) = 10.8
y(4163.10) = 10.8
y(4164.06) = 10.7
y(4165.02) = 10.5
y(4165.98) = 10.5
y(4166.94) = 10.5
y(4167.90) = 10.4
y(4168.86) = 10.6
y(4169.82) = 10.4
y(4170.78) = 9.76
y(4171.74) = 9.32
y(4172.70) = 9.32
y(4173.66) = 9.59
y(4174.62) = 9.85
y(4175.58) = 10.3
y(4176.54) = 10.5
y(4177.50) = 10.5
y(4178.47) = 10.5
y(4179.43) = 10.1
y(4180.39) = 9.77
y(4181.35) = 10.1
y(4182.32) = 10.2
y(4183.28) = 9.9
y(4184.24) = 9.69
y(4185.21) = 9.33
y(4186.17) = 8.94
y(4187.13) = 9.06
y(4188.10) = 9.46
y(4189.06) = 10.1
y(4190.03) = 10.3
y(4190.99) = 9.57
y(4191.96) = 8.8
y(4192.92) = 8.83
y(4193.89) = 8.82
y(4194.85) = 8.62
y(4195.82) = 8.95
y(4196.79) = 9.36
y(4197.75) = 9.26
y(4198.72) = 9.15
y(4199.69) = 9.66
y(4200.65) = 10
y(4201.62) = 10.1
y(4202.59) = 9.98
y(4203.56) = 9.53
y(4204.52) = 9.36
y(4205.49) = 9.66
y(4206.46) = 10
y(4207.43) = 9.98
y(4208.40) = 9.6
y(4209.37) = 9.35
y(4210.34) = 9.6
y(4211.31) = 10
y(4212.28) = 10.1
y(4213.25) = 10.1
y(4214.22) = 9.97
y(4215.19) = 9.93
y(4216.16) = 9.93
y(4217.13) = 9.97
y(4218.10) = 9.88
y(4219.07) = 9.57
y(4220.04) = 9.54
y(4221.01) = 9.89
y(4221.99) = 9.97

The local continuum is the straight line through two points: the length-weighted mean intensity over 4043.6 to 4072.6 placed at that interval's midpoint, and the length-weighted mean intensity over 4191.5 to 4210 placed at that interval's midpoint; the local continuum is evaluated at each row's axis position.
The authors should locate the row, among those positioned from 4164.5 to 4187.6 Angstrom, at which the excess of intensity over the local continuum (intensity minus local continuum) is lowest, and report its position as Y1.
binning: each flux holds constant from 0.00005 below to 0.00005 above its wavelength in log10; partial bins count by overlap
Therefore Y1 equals 4186.17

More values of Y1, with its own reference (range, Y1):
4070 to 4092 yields 4077.71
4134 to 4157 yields 4143.02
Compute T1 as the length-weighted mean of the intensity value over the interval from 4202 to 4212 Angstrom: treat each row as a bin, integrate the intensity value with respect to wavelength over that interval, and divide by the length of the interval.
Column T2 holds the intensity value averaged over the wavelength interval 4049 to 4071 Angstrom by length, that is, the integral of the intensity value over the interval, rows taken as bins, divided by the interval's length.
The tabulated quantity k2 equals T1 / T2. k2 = 0.99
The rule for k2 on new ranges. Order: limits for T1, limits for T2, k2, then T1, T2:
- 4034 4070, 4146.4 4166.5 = 1.01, 10.1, 10.0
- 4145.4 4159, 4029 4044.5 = 0.92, 9.7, 10.5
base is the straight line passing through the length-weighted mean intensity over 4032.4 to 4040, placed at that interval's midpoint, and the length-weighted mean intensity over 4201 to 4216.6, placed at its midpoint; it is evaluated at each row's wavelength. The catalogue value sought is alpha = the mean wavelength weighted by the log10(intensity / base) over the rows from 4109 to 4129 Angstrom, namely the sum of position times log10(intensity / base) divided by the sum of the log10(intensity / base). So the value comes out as 4114.6 Angstrom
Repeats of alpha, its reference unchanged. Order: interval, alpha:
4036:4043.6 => 4040.6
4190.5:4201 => 4194.7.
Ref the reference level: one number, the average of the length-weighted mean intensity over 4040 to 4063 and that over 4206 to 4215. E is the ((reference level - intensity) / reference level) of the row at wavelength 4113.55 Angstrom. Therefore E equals 0.06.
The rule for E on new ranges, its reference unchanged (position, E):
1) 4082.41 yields 0.01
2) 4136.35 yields -0.09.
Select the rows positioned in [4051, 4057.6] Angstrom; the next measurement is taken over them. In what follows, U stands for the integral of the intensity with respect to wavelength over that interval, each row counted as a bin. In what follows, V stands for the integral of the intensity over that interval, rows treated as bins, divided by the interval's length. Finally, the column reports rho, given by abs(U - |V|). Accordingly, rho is 57.1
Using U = 67.3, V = 10.2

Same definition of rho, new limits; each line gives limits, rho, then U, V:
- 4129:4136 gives 59.6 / 69.5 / 9.9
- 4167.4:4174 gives 55.6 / 65.5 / 9.9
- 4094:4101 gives 56.0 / 65.3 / 9.3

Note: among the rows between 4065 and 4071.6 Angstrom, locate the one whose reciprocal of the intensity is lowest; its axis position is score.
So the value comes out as 4068.34 Angstrom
